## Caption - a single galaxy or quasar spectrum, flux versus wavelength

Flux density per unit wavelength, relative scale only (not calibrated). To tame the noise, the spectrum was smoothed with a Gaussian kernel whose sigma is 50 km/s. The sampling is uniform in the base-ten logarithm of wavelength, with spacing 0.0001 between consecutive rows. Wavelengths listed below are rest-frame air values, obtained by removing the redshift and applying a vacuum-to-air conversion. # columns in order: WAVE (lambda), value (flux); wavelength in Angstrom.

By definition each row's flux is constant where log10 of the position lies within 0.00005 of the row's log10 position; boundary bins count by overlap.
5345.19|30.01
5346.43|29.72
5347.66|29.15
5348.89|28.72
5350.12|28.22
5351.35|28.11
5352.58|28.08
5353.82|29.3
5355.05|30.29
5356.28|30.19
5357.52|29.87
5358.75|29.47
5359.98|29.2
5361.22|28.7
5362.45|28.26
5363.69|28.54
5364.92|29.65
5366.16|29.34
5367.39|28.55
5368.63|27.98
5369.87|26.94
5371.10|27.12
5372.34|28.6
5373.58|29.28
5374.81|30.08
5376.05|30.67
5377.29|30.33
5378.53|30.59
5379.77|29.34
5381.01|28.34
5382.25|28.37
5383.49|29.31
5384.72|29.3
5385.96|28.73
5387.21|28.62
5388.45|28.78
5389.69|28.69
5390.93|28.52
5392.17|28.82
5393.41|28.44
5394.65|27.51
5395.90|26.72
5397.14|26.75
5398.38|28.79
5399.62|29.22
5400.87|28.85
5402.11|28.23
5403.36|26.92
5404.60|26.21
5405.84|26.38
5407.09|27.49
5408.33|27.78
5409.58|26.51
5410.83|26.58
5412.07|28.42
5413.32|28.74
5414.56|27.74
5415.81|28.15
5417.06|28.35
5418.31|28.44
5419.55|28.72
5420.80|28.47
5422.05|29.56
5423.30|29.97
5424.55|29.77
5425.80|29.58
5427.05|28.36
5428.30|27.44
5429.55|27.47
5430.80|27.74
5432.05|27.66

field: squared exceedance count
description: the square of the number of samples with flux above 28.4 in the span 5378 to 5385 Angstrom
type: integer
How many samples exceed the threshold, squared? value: 16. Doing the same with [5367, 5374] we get 9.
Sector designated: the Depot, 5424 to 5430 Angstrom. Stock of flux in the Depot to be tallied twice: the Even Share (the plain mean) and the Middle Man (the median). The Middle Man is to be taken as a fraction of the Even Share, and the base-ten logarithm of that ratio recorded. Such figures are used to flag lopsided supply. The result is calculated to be -0.003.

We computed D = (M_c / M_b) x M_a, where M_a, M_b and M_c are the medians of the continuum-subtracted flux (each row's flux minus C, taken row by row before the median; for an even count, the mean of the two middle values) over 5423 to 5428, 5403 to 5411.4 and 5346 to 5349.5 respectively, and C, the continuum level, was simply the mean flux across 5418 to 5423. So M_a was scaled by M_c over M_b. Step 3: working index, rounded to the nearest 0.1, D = -0.1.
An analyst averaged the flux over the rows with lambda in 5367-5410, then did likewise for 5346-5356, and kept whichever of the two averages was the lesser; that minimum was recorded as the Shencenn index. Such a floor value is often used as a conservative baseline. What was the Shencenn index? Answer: 28.4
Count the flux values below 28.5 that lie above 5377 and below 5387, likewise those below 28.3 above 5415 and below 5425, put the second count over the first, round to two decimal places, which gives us 0.50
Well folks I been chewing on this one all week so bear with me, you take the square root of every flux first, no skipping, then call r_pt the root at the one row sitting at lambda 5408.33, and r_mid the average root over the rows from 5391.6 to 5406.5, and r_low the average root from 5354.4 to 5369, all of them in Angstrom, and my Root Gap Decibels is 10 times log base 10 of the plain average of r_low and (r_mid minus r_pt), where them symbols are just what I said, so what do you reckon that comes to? 4.31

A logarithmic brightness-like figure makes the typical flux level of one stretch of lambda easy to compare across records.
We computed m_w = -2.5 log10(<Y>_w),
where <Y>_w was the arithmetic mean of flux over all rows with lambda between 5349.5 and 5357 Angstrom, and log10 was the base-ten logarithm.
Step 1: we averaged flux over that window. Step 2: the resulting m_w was -3.66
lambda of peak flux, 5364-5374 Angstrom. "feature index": 5364.92 Angstrom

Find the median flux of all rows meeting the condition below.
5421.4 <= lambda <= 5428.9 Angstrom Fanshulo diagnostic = 29.6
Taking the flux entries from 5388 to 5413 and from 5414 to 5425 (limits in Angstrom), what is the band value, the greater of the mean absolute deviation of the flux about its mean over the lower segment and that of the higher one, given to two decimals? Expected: 0.90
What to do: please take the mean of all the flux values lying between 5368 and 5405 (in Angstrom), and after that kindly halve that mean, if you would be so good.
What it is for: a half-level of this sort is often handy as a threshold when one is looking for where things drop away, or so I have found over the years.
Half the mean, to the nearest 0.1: 14.3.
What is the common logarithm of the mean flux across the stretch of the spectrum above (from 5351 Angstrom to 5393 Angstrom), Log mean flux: 1.46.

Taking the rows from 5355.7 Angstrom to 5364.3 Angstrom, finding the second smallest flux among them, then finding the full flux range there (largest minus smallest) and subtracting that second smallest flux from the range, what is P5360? -26.6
